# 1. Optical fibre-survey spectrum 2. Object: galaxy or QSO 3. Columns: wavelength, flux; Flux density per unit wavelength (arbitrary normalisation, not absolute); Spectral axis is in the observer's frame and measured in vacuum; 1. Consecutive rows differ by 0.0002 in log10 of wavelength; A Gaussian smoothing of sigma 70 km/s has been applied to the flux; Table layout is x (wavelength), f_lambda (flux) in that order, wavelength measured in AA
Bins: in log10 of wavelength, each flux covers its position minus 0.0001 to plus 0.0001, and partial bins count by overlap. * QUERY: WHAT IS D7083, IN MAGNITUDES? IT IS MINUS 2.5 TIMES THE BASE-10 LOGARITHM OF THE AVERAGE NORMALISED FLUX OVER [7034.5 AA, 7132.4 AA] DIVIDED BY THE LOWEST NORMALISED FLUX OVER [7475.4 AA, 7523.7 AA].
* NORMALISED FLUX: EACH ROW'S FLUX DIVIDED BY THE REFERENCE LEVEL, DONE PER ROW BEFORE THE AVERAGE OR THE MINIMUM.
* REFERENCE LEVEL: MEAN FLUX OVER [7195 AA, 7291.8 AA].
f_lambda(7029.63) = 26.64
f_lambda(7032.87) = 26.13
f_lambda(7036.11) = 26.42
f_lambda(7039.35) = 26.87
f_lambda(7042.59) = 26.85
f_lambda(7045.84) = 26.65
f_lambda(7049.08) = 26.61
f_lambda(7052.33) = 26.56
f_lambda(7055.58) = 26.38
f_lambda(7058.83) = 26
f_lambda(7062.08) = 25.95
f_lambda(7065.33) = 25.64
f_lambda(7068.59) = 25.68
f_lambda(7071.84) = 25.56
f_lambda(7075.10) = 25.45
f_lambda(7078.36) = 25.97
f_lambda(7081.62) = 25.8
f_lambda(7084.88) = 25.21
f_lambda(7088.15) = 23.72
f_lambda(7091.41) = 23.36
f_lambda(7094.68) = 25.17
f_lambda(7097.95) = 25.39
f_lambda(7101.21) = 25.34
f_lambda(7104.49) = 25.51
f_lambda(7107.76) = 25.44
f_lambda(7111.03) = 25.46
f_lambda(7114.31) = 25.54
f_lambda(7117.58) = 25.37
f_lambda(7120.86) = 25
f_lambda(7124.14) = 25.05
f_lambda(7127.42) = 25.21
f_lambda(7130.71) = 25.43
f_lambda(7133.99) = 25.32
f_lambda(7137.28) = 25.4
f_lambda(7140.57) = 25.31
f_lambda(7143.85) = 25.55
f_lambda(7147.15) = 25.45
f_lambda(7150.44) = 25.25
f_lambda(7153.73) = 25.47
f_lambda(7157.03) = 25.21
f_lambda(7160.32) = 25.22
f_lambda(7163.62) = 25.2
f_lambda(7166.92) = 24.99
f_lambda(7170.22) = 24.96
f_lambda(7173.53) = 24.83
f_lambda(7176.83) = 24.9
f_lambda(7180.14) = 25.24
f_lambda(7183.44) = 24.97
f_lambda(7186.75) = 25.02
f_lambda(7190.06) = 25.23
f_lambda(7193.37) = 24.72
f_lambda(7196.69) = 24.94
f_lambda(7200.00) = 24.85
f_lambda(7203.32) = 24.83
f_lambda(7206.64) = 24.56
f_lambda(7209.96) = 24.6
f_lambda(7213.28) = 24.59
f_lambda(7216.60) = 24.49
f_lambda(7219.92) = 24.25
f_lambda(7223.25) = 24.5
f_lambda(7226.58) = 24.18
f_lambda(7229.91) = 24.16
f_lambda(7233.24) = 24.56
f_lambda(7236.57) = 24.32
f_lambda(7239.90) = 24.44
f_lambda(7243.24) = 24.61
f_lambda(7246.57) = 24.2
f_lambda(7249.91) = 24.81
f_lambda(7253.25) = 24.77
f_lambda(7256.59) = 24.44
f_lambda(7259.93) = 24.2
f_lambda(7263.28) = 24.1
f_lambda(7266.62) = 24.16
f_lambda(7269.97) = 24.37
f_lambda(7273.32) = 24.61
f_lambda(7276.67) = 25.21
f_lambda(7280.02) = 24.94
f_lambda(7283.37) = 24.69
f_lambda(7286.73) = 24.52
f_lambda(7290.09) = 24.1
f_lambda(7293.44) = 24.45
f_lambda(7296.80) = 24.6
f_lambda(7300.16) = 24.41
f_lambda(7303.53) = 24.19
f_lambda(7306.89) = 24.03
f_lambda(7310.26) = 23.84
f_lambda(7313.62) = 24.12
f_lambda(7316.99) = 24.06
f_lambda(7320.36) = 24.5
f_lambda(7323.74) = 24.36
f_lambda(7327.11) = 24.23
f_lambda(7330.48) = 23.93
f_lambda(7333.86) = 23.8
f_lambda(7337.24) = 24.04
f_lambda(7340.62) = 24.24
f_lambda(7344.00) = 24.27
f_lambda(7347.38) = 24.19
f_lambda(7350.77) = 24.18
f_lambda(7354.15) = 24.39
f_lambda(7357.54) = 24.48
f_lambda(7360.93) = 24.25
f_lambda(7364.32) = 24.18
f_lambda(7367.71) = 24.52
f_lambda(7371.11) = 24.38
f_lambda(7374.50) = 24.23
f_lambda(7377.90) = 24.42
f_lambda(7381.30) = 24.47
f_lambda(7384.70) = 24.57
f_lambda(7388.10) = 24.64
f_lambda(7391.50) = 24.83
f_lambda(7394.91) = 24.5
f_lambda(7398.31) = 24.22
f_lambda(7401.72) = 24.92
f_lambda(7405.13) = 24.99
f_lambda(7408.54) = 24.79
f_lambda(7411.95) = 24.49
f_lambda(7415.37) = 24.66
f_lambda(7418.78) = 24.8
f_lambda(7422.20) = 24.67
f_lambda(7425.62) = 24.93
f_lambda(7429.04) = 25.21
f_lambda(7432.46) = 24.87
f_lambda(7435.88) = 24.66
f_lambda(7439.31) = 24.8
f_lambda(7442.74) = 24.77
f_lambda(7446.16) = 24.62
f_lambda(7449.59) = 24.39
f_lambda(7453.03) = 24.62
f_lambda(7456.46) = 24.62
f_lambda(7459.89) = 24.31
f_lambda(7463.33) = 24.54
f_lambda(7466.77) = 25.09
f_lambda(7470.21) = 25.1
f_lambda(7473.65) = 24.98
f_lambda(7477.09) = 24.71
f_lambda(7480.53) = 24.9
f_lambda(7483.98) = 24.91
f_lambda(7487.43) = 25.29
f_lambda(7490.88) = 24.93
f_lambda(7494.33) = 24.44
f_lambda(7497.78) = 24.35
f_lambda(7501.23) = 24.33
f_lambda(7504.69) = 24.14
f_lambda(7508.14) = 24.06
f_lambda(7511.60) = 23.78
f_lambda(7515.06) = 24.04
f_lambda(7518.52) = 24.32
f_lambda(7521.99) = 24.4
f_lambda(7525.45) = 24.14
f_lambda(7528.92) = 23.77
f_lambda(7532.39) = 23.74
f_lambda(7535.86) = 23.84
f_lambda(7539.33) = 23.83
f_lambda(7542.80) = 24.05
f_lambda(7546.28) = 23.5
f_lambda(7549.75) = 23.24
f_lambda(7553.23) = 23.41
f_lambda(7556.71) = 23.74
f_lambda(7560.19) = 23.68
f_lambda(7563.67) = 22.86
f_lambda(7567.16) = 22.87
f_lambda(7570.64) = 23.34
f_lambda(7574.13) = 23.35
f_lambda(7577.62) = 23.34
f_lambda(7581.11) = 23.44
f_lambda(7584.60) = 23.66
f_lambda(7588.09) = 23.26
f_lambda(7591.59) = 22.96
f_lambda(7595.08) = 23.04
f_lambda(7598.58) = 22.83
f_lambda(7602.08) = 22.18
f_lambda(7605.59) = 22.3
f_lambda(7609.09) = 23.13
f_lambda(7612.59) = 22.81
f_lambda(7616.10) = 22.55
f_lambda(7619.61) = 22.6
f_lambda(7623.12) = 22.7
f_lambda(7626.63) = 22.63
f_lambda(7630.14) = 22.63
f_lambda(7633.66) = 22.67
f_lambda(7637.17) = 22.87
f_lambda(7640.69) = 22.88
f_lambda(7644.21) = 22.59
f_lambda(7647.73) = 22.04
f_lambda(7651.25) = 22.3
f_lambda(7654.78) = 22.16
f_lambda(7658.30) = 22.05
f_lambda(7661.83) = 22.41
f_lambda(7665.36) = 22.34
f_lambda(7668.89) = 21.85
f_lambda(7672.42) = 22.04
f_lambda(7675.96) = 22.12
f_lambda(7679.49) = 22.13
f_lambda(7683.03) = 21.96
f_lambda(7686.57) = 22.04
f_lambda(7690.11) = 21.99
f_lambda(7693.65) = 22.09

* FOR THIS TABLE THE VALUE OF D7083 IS -0.081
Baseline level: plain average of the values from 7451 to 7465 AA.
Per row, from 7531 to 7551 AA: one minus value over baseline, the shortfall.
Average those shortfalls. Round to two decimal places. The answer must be 0.03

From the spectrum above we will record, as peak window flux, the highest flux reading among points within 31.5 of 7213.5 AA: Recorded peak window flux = 25.23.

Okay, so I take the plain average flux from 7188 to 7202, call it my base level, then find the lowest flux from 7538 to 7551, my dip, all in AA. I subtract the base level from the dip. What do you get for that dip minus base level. -1.7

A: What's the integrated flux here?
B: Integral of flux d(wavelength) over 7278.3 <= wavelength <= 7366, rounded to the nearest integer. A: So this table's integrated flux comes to 2128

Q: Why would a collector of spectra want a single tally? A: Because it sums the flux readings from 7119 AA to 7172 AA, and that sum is 404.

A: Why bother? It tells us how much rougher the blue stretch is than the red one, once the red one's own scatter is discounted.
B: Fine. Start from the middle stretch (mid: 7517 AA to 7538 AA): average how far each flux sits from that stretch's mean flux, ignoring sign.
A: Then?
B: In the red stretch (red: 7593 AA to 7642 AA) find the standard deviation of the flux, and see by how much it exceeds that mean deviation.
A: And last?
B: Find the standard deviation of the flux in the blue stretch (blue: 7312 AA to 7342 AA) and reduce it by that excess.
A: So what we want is 0.21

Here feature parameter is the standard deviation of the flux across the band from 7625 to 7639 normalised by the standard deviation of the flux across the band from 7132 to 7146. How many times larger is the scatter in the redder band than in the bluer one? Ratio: 1.0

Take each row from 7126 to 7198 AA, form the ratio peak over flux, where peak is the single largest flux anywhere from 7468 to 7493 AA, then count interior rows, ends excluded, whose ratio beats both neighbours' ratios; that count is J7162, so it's 7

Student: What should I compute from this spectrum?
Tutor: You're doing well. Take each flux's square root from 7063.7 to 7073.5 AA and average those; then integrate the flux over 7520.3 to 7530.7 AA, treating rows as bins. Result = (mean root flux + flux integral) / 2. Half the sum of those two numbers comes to 128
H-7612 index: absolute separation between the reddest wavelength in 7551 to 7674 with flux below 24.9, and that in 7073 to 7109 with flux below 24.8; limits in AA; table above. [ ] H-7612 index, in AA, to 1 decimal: 581.0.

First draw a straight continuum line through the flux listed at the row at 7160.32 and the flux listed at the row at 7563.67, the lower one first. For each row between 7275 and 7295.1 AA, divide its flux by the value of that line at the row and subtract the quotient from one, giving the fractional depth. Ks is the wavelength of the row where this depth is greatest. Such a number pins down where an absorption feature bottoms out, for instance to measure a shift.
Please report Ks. 7290.09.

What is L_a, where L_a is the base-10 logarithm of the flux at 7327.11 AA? 1.38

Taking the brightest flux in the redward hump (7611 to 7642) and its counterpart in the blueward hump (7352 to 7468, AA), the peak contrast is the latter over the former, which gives 1.10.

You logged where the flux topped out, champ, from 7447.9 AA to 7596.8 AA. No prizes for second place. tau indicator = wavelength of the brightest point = 7487.43 AA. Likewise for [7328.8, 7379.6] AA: 7367.71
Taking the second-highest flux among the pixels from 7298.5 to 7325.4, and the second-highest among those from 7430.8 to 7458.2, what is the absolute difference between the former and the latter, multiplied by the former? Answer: 10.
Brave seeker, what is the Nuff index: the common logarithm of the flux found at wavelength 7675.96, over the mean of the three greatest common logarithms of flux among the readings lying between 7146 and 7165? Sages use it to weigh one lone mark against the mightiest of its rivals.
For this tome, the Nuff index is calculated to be 0.957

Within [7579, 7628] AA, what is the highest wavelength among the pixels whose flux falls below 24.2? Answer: 7626.63 AA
